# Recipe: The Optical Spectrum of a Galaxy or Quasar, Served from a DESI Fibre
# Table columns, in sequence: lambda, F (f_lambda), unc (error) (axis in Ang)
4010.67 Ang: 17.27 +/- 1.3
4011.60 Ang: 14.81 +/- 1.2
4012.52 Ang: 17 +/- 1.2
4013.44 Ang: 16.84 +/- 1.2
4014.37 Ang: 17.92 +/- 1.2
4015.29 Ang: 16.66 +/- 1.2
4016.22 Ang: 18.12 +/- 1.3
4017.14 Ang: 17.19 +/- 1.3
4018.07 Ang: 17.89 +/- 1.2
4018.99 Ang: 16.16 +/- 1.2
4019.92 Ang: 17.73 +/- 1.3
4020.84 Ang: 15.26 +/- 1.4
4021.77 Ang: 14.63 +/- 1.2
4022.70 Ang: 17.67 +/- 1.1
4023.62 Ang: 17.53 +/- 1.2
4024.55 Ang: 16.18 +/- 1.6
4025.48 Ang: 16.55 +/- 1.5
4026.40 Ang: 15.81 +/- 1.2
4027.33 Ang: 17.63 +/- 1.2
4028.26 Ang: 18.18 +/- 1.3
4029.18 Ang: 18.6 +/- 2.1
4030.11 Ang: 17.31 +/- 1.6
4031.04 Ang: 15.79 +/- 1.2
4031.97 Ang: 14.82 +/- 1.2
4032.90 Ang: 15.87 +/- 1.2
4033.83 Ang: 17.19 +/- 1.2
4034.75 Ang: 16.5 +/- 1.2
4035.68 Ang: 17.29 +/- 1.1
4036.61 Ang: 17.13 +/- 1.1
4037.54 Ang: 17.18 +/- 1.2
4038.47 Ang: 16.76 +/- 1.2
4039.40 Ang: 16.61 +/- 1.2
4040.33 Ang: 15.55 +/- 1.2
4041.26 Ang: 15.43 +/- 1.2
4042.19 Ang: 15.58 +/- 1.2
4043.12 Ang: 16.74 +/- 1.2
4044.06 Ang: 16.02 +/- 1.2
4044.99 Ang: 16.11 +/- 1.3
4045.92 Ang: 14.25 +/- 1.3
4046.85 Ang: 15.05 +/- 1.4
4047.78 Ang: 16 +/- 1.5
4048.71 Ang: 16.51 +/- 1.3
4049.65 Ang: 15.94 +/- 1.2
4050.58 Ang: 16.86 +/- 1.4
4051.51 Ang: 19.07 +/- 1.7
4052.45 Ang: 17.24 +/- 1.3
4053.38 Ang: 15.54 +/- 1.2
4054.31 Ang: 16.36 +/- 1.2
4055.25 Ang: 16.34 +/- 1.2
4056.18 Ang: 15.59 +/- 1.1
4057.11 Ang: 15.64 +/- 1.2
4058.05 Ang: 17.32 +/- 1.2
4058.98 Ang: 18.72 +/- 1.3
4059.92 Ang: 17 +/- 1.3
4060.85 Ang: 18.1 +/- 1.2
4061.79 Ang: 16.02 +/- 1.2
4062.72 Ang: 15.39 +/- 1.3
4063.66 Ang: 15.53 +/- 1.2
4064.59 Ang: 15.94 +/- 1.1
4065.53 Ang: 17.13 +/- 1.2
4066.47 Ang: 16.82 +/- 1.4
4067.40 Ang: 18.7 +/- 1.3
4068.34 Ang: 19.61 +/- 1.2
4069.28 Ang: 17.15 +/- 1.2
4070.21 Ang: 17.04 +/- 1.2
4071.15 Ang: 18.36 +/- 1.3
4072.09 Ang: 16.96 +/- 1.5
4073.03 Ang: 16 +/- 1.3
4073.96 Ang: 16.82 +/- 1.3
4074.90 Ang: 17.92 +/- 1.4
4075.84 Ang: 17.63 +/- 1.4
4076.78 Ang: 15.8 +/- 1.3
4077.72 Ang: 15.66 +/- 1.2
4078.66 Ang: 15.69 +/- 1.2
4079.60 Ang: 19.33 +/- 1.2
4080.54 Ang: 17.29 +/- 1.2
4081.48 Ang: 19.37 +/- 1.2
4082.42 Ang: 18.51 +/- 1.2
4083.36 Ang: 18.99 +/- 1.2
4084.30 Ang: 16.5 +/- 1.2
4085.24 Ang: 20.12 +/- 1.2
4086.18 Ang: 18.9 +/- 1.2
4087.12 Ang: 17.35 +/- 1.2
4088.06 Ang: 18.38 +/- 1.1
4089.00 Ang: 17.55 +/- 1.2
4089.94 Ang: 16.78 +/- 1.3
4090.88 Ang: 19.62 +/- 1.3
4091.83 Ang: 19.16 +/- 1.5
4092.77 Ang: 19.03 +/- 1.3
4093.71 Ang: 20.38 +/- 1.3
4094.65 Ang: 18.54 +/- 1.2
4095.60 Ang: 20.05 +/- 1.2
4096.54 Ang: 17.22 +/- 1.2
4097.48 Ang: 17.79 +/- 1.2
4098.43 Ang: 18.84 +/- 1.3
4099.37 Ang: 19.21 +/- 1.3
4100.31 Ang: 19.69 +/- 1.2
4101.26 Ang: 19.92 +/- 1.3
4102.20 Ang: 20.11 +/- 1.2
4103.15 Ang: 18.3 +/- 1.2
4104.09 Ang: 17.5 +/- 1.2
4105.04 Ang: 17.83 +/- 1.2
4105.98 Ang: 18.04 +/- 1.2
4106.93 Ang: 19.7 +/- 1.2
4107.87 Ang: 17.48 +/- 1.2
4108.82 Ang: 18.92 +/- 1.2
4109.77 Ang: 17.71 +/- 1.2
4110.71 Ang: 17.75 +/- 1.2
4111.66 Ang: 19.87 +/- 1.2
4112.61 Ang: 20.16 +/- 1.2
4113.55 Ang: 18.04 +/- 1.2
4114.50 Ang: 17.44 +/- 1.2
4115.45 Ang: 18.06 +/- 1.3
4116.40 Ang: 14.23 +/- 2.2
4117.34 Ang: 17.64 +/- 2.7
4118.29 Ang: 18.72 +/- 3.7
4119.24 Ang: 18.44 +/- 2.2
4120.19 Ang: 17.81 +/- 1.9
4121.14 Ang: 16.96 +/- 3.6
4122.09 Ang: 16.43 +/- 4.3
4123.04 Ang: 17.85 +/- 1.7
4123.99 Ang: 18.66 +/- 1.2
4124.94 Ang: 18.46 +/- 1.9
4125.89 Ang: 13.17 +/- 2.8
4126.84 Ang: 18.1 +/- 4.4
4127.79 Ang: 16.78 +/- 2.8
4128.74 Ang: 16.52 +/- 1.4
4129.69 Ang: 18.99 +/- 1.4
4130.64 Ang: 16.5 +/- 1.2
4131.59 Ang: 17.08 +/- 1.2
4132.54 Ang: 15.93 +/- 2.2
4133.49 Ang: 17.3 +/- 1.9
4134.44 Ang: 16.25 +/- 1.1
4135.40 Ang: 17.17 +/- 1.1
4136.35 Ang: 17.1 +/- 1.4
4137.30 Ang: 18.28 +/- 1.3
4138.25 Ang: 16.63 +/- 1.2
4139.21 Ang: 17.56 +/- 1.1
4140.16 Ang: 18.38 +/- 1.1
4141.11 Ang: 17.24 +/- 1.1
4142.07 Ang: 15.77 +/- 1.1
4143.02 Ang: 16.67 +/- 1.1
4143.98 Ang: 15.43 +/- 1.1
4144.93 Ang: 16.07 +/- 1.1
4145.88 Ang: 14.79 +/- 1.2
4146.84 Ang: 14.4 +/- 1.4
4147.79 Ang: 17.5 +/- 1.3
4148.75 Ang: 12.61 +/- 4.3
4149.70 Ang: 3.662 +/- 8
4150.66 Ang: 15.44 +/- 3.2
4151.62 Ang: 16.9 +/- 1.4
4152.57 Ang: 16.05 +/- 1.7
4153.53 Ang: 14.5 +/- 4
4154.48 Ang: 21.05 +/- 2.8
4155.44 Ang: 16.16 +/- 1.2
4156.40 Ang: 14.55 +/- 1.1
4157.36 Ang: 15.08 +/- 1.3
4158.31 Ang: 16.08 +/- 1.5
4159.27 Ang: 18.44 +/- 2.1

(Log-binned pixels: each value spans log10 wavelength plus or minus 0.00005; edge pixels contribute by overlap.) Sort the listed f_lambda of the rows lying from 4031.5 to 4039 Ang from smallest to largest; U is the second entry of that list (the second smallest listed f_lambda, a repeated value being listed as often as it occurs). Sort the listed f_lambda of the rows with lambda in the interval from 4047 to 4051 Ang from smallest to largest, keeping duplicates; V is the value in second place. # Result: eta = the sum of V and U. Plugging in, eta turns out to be 31.9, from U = 15.87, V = 16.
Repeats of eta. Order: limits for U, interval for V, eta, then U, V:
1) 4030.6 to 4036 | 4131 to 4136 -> 32.0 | 15.79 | 16.25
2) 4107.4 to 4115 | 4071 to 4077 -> 33.5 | 17.48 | 16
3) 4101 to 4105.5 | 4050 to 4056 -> 34.2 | 17.83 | 16.34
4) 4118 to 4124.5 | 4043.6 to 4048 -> 32.0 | 16.96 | 15.05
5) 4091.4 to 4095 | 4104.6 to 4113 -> 36.7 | 19.03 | 17.71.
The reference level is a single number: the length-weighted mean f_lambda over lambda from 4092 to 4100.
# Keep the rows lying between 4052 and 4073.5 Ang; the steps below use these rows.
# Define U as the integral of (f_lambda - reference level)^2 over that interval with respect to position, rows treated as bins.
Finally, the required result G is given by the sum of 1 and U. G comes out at 119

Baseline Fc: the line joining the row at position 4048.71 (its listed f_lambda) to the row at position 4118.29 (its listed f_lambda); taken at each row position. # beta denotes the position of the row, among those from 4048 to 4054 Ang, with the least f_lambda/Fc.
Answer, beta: 4053.38 Ang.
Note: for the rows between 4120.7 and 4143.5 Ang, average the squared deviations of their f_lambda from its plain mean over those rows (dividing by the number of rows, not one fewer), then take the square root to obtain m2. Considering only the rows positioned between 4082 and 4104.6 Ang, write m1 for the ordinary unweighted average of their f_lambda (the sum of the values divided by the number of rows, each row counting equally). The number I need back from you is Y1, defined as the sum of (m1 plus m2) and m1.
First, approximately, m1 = 18.7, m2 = 1.18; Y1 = 38.6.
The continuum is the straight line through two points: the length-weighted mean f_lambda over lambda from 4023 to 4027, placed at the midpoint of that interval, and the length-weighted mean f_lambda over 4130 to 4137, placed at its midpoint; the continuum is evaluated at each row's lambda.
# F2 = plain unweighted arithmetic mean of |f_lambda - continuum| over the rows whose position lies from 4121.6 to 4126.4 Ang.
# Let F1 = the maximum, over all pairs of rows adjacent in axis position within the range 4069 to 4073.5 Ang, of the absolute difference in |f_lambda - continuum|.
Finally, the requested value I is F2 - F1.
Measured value 0.3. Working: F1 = 1.4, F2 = 1.7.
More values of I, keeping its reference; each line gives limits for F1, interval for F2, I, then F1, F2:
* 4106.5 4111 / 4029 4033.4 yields -1.0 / 2.2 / 1.2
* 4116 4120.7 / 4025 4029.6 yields -0.7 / 1.8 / 1.1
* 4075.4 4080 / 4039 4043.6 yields -0.8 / 1.5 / 0.7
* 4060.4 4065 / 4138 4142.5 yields 0.1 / 0.7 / 0.8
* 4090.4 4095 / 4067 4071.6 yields -0.4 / 1.8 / 1.5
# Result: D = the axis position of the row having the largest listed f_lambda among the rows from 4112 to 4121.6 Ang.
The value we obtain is 4112.61 Ang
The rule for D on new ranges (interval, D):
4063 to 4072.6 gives 4068.34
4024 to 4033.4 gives 4029.18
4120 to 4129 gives 4123.99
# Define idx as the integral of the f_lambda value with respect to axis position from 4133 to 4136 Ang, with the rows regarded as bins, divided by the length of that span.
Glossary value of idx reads 16.9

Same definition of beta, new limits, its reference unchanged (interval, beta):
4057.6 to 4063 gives 4062.72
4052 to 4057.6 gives 4056.18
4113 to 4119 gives 4116.40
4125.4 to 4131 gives 4125.89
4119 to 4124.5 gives 4122.09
